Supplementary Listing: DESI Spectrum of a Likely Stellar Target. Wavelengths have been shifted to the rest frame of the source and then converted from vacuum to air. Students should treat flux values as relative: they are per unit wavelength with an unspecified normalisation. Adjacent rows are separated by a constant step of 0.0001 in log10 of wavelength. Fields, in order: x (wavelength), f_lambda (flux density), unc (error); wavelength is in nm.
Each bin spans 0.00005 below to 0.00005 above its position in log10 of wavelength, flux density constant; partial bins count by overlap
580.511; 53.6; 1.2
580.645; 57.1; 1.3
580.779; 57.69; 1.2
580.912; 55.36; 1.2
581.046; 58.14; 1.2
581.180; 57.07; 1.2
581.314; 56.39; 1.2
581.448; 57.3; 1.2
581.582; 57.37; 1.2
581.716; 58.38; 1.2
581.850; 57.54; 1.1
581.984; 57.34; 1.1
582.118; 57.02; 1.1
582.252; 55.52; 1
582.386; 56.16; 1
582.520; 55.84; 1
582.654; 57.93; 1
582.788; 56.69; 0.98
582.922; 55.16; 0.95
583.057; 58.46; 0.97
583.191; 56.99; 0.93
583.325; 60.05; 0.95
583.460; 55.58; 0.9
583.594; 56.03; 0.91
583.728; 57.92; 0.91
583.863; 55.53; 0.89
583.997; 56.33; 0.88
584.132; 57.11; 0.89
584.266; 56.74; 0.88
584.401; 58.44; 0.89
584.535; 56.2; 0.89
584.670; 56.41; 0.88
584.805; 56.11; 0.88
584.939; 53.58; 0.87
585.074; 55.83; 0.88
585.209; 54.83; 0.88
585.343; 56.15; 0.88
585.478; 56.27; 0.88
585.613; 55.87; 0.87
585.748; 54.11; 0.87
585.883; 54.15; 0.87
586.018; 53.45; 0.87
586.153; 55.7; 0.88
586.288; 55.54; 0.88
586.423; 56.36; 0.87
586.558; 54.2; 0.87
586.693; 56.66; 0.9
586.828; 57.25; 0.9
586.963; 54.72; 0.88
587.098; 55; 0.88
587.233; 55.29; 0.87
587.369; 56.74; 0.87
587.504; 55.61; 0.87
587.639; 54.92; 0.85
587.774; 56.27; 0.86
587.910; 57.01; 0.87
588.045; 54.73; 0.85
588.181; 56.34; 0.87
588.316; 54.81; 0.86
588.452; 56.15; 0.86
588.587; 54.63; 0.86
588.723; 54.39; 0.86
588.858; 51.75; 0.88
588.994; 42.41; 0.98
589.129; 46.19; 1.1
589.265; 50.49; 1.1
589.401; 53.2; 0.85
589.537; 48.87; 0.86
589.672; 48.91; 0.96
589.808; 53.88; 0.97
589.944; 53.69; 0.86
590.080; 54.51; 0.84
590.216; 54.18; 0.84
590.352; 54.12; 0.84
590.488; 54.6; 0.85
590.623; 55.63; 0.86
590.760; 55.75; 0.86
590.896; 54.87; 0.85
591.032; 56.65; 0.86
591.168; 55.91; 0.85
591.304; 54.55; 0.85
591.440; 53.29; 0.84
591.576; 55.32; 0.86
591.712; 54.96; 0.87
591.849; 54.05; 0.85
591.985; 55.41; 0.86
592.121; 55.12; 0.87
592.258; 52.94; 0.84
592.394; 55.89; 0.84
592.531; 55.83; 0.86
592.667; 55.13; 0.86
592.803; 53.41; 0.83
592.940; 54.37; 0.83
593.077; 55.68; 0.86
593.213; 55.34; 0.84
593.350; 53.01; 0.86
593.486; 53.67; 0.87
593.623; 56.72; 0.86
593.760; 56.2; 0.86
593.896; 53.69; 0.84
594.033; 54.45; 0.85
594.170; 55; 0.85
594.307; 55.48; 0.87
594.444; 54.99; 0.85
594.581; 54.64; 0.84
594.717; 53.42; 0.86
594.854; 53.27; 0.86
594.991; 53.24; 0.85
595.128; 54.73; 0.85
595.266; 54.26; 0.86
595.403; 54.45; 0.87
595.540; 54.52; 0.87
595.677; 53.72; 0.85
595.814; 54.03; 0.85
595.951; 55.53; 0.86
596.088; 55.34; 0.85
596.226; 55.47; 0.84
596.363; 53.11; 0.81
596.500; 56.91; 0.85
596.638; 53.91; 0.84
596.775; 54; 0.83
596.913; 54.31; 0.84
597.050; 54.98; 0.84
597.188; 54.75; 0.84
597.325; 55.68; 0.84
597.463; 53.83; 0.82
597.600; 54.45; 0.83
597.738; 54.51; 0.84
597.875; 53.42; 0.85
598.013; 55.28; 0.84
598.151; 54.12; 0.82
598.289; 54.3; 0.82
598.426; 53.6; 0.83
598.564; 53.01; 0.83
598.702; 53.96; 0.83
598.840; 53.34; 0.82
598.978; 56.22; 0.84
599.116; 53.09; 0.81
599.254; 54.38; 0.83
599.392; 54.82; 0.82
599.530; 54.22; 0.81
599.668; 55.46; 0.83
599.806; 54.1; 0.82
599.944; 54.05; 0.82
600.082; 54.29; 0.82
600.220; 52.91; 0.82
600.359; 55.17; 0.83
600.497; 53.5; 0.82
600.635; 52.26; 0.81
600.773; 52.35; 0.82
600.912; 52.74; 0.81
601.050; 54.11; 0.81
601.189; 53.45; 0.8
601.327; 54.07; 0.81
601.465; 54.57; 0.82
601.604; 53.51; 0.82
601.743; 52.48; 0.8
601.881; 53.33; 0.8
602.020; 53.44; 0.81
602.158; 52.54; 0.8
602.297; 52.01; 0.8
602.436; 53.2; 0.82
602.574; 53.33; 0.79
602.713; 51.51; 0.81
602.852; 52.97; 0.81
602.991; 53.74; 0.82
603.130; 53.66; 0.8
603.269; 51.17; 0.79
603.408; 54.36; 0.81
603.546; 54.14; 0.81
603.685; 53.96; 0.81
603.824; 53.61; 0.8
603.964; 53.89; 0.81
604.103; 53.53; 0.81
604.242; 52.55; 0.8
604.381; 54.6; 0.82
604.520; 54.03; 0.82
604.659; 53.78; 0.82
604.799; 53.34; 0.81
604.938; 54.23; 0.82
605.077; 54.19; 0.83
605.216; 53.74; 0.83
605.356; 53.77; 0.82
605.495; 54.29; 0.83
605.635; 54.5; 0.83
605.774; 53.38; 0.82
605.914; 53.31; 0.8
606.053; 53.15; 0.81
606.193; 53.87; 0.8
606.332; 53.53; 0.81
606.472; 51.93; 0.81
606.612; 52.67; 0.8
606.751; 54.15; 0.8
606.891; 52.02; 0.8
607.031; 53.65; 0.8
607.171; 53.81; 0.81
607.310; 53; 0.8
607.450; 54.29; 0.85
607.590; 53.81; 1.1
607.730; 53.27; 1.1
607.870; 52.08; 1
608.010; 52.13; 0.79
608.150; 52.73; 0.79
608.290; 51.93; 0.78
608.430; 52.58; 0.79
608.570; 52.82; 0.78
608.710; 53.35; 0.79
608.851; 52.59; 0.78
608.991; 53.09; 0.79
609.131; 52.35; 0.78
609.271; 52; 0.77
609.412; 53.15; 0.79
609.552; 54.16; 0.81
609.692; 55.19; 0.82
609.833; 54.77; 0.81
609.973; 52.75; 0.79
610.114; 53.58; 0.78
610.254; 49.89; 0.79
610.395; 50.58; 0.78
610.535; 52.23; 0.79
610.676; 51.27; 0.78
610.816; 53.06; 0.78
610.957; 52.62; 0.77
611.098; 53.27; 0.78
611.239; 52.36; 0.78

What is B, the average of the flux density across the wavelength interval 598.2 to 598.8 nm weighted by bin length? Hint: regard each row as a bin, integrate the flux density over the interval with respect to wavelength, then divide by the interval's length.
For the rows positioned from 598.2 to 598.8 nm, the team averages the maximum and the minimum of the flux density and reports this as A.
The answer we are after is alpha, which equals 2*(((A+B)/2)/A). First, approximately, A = 53.7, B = 53.7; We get 2.001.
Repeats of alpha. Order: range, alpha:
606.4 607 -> 1.994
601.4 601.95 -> 1.998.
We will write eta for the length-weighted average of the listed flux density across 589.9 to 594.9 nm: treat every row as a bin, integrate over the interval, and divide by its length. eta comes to 54.8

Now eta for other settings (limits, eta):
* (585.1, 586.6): 55.2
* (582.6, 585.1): 56.7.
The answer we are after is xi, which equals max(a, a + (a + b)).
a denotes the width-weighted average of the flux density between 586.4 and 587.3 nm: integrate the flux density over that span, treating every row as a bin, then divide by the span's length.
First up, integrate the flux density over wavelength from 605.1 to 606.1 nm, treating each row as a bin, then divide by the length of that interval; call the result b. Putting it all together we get 165.1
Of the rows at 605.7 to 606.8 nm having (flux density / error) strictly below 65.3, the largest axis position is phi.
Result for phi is 606.472 nm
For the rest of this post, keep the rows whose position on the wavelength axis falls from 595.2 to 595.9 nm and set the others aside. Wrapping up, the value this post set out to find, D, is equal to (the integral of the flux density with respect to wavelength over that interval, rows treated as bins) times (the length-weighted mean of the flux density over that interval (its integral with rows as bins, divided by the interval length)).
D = 2063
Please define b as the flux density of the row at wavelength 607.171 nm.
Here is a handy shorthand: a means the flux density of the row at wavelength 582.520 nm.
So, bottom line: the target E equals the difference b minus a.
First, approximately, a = 55.84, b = 53.81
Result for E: -2.0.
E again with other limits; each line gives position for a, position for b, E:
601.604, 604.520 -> 0.5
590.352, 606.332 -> -0.6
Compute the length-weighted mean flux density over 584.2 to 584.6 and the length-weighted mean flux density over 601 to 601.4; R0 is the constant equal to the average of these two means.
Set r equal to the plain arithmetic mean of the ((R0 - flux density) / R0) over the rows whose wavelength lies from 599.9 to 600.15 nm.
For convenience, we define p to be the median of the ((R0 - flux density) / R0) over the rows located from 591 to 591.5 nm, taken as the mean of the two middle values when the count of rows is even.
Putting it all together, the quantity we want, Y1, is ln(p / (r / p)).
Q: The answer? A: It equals -6.7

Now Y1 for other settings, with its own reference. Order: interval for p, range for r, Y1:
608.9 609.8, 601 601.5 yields -2.6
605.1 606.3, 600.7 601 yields -4.0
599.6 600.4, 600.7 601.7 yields -4.1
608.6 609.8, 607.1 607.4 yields -3.0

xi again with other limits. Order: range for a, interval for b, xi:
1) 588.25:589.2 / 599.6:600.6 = 157.1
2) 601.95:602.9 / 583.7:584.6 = 162.3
